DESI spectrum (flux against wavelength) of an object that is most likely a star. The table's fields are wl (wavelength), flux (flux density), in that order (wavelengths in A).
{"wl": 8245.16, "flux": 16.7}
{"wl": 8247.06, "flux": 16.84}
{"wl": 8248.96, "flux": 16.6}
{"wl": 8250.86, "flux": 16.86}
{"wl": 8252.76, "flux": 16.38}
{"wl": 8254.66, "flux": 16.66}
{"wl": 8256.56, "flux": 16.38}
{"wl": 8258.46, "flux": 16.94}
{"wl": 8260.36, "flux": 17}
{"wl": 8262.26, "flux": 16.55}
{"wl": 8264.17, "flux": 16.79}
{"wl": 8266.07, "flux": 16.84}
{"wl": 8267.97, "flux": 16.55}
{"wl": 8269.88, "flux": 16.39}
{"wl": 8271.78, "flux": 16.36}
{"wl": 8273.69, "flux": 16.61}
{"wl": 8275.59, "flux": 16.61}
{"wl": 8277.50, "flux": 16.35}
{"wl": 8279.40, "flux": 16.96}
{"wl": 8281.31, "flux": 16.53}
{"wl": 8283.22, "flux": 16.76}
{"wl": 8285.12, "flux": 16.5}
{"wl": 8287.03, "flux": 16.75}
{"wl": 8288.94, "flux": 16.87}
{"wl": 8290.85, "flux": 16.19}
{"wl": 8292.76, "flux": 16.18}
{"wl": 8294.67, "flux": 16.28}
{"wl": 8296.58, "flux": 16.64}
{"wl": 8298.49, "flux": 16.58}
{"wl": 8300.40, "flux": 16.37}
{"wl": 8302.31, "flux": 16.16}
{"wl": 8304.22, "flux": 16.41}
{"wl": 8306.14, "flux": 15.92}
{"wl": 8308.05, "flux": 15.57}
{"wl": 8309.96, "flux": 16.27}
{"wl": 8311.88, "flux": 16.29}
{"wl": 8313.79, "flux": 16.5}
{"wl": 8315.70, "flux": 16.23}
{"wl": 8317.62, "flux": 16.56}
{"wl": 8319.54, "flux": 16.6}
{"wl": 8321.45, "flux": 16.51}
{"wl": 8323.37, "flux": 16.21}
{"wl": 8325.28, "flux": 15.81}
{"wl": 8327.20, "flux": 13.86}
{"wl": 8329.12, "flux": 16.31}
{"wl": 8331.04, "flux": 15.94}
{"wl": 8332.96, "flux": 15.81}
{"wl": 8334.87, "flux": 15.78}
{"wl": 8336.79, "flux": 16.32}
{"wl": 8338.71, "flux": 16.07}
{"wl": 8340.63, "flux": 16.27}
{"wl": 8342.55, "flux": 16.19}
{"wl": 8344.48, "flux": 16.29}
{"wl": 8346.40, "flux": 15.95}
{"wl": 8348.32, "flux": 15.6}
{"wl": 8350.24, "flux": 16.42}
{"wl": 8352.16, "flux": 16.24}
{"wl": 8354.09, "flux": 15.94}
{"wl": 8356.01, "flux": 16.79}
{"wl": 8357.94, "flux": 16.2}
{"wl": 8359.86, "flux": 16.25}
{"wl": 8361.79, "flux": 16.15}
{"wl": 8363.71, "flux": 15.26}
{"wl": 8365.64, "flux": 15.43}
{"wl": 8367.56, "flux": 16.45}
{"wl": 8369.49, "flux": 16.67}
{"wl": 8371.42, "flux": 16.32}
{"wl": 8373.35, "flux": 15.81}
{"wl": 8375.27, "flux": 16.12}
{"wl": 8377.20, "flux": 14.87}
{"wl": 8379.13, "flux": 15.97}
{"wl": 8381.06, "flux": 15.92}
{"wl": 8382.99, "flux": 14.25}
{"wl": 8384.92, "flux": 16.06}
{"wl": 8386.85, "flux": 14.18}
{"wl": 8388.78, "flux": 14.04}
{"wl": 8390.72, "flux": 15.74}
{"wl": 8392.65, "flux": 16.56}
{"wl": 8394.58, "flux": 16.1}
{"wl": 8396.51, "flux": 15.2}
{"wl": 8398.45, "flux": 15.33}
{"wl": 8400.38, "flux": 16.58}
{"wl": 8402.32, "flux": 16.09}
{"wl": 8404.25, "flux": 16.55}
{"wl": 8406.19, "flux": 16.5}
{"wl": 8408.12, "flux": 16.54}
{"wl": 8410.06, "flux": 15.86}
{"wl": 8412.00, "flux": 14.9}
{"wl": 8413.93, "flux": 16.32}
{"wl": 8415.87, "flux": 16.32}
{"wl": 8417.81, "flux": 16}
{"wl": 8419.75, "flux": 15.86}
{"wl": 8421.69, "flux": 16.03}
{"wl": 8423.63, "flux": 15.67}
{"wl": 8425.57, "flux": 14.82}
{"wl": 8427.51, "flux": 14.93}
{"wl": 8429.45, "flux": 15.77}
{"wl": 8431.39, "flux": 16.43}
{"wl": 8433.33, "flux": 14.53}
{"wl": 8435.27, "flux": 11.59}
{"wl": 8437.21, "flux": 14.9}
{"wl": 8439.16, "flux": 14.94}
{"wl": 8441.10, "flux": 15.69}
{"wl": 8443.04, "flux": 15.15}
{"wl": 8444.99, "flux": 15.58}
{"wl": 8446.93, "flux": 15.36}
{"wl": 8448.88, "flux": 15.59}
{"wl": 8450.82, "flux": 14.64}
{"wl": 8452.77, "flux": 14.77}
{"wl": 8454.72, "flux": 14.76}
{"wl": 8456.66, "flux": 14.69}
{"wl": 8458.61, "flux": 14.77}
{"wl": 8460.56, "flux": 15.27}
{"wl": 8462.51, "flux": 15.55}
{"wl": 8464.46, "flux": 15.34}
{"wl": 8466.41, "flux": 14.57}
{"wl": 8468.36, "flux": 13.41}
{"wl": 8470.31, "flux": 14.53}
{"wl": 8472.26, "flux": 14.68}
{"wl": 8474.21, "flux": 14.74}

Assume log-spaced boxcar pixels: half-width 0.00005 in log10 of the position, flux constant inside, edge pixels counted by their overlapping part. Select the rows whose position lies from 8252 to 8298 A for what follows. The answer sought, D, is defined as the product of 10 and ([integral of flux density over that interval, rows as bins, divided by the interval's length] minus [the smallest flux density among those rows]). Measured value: 4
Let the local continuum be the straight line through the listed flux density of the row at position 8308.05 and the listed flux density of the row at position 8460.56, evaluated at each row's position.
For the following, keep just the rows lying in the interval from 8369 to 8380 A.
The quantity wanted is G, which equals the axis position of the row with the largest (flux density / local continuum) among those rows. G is 8369.49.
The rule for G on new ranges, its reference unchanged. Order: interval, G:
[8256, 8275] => 8260.36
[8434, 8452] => 8441.10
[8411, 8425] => 8415.87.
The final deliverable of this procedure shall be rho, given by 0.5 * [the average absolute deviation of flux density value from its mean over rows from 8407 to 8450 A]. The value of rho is 0.34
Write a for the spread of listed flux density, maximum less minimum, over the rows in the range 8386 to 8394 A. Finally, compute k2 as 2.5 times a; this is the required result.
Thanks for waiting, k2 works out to 6.3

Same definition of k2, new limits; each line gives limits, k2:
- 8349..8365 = 3.8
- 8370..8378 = 3.6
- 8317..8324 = 1.0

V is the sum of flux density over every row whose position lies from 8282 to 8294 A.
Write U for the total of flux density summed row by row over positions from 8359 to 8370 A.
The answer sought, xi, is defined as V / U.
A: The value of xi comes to 1.03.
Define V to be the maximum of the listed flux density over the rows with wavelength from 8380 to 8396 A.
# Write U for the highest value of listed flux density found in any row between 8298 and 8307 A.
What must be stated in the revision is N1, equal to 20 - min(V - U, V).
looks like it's 20.02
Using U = 16.58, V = 16.56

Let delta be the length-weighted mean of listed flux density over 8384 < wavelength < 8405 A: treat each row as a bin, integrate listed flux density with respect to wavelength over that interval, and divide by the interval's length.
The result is 15.7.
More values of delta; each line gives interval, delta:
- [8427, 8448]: 15.0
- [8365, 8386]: 15.8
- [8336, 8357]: 16.2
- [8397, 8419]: 16.1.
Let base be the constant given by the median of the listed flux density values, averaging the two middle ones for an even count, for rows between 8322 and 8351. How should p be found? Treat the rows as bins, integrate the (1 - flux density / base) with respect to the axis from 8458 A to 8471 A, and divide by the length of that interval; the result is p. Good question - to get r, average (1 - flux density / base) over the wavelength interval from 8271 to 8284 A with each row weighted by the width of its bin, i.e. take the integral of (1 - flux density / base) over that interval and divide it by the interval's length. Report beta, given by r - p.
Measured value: -0.11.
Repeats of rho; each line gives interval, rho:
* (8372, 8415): 0.33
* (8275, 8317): 0.12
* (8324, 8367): 0.19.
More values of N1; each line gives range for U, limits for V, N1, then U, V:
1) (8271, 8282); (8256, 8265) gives 19.96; 16.96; 17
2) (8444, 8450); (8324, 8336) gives 19.28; 15.59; 16.31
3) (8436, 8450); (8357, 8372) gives 19.02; 15.69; 16.67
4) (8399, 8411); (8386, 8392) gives 20.84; 16.58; 15.74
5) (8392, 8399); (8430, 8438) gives 20.13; 16.56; 16.43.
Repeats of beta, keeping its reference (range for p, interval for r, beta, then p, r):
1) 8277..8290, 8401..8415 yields 0.03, -0.04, 0.00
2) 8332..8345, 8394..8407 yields 0.00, 0.00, 0.00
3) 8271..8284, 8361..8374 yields 0.04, -0.03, 0.00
